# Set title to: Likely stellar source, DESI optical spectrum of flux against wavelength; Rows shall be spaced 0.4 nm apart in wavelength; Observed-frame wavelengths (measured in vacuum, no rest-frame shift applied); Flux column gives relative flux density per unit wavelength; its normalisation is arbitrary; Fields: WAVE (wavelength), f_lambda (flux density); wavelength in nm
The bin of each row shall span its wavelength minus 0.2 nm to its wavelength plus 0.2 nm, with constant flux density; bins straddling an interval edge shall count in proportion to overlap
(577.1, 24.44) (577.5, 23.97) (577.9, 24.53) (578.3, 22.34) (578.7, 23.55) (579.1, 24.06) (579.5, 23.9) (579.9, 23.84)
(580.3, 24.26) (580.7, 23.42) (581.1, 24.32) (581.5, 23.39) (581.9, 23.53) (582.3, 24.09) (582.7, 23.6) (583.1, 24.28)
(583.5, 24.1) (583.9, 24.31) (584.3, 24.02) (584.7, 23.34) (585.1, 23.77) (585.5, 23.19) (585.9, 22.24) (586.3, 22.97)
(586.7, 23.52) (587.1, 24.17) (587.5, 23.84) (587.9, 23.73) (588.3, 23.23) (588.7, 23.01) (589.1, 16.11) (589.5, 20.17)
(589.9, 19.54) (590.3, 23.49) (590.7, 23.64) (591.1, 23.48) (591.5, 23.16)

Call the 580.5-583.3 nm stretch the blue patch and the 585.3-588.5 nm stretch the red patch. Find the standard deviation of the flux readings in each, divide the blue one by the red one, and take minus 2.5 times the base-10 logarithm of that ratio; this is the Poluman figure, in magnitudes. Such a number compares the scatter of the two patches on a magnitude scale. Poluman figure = 0.4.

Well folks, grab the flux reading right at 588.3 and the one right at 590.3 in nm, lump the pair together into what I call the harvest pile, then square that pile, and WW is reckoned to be 2183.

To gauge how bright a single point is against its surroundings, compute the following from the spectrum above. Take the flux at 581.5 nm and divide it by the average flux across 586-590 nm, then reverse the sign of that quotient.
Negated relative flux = -1.06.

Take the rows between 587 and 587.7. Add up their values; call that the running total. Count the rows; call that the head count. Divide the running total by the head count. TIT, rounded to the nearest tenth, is 24.0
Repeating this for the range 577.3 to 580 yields 23.7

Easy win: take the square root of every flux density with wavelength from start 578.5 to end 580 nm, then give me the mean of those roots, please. 4.88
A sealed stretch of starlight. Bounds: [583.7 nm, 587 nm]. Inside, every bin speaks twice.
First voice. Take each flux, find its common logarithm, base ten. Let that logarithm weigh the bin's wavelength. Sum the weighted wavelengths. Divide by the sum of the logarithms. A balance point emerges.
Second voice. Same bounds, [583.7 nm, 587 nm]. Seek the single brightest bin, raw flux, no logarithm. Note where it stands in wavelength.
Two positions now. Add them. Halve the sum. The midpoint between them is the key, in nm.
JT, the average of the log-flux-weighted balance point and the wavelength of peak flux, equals 584.60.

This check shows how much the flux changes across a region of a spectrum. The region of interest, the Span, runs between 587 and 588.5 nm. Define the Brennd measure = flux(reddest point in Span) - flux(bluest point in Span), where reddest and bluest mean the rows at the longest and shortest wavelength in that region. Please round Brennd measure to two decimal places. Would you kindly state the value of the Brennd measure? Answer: -0.94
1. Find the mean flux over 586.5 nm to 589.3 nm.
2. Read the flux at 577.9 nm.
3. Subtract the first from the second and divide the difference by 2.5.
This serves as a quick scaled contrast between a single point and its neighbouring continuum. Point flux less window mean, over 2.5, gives 0.8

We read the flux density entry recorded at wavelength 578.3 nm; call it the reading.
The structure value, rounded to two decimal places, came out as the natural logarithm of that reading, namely 3.11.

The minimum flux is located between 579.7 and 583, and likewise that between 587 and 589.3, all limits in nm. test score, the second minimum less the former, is -7.3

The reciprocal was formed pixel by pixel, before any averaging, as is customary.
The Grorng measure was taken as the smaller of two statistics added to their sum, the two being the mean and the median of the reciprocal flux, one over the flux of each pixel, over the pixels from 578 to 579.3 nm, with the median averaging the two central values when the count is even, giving 0.128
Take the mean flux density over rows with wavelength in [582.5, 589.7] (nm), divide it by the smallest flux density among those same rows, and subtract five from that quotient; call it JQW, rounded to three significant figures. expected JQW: -3.57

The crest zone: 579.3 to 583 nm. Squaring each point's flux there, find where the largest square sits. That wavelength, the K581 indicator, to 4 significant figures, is 581.1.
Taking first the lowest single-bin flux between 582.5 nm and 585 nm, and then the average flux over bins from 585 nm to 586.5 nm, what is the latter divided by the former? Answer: 0.99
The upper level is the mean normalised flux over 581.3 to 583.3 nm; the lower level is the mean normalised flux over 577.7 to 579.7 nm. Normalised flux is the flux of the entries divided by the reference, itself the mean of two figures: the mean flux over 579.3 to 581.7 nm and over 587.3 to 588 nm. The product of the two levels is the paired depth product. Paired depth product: 0.992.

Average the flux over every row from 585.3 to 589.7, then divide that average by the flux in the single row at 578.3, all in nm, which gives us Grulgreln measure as 1.00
